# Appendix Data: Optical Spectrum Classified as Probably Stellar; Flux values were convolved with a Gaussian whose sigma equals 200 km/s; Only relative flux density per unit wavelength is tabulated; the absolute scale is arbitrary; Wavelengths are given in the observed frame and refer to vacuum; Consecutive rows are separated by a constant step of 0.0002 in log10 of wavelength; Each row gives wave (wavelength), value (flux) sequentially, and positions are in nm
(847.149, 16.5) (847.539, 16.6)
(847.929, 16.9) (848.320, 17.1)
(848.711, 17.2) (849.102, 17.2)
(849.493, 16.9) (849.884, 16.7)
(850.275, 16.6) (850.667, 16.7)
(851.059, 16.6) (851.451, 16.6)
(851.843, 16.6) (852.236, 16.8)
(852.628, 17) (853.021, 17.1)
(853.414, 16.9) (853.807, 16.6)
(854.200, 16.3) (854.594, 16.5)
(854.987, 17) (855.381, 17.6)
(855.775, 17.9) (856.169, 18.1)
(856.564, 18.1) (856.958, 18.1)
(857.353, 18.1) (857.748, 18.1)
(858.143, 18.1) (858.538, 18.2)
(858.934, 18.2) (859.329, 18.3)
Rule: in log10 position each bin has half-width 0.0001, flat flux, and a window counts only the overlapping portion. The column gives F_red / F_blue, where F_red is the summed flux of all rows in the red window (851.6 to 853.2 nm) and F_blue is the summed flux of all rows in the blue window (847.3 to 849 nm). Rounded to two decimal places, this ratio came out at 1.00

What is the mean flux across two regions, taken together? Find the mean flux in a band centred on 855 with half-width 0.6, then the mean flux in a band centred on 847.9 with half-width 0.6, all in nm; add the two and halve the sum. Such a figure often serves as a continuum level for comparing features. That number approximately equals 17.0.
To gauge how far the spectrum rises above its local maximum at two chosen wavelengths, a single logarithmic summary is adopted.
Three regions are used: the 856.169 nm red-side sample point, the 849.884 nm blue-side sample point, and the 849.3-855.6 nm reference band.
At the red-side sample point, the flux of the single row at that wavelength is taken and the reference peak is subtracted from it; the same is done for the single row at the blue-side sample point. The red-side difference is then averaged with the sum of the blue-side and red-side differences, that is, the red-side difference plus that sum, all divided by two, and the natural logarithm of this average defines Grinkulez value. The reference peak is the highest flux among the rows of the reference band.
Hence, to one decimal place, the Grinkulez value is -3.0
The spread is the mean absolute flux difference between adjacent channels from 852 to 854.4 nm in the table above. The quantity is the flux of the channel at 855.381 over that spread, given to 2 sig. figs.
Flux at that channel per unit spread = 80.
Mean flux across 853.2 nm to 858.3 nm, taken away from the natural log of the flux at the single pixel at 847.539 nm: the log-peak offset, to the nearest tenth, -14.7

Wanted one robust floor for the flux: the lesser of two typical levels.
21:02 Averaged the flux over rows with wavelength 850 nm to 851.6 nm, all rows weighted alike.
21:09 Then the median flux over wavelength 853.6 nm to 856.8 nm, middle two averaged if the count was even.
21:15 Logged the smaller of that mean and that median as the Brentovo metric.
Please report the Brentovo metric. 16.6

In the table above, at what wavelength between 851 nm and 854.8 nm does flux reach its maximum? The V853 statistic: 853.021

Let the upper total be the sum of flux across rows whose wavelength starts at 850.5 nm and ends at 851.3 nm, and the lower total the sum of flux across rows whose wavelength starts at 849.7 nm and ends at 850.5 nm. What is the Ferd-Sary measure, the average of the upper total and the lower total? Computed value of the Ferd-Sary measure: 33.3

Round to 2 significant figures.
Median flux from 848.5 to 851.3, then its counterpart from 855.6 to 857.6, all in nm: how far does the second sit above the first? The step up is 1.4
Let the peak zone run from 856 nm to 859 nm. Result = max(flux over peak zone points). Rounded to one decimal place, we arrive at 18.2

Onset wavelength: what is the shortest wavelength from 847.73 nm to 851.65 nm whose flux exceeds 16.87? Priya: 847.929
